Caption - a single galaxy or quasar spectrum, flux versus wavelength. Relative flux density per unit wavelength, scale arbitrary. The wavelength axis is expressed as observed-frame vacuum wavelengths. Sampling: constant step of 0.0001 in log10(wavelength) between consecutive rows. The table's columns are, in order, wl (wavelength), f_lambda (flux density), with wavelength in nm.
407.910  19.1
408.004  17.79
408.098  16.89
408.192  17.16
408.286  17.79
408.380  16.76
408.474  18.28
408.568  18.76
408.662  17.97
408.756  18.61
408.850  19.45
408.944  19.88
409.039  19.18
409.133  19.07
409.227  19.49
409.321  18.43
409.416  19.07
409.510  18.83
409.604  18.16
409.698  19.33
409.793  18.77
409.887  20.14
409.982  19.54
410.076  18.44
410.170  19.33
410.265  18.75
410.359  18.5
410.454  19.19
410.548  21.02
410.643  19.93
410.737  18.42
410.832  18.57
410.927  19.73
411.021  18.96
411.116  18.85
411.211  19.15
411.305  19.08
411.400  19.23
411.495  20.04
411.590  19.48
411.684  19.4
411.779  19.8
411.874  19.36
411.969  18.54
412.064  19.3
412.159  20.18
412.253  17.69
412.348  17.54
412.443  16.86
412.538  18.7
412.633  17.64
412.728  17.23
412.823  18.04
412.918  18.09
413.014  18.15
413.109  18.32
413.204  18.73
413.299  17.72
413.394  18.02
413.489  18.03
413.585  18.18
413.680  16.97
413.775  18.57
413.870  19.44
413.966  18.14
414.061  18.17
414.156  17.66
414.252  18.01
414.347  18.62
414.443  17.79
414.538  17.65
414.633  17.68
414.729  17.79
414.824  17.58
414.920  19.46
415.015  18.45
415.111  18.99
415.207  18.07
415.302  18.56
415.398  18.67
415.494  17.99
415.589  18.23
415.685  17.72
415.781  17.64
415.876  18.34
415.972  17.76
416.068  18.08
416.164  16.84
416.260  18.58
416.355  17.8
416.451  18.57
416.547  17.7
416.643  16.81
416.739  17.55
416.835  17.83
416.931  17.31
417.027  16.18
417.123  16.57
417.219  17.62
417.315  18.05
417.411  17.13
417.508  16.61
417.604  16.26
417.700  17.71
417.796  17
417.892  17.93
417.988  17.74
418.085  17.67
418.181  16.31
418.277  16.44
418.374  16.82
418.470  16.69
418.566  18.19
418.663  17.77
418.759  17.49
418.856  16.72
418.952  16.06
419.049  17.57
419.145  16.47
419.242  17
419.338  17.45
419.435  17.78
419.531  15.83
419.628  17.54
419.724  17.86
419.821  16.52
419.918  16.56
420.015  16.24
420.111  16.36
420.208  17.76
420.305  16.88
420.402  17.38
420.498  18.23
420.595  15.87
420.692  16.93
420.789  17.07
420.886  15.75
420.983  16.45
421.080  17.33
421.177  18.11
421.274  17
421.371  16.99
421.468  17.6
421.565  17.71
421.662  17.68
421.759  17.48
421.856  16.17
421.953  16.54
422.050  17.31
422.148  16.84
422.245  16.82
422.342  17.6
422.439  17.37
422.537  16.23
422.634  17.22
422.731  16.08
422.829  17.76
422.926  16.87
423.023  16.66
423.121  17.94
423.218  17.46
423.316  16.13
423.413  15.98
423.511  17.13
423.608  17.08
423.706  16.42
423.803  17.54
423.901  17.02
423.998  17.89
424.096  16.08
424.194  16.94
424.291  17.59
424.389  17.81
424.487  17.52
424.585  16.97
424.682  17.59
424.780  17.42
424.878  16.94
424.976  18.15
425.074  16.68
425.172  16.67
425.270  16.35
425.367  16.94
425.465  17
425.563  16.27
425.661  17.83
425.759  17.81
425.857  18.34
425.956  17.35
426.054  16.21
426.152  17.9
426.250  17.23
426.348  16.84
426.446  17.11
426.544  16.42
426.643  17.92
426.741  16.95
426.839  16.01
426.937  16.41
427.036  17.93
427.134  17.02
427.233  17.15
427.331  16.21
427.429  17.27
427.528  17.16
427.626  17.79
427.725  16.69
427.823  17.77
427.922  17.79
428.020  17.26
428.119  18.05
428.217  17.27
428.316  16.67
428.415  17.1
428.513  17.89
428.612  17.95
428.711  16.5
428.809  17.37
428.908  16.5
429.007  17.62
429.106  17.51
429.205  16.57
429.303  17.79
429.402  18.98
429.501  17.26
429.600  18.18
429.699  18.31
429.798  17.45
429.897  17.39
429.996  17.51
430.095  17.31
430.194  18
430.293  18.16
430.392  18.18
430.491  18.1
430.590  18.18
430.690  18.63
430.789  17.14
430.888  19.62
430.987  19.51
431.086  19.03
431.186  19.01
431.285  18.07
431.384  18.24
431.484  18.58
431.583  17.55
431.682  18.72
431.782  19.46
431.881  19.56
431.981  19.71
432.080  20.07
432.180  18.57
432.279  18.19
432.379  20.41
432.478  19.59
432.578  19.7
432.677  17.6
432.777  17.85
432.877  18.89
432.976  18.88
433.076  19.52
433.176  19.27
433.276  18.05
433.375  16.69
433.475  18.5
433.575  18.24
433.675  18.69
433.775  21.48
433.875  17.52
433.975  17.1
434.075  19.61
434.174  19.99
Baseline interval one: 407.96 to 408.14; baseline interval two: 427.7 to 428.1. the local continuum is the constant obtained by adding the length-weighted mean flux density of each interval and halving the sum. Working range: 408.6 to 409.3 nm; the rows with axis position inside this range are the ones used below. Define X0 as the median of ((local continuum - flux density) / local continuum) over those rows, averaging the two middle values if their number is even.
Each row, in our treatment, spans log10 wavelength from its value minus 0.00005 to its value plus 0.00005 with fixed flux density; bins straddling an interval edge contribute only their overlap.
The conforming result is -0.10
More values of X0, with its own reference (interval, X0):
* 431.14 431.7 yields -0.06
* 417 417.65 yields 0.05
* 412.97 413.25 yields -0.05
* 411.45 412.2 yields -0.12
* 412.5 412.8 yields -0.01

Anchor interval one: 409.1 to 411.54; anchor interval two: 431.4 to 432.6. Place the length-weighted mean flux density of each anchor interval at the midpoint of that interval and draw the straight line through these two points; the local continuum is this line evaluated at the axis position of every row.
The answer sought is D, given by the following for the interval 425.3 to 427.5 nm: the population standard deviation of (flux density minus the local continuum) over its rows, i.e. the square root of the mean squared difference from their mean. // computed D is 0.65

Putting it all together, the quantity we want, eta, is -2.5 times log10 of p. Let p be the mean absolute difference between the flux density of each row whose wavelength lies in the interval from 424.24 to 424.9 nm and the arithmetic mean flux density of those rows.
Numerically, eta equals 1.5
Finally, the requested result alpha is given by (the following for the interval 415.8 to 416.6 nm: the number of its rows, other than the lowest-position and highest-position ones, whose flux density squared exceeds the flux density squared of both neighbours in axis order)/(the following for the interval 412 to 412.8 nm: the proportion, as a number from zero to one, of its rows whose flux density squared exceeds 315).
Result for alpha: 8.0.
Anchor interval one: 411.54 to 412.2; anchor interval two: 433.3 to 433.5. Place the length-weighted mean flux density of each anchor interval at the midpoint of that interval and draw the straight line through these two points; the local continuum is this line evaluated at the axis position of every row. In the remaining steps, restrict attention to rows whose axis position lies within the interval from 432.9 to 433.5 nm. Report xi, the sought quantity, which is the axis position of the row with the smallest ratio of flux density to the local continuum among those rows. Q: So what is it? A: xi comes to 433.375 nm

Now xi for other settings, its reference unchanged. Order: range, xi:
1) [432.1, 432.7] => 432.677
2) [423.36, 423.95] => 423.413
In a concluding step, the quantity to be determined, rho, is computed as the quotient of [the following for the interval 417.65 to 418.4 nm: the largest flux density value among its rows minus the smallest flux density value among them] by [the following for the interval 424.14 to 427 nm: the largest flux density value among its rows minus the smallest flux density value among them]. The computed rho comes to 0.70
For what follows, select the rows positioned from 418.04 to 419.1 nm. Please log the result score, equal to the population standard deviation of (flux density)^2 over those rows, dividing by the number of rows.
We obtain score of 23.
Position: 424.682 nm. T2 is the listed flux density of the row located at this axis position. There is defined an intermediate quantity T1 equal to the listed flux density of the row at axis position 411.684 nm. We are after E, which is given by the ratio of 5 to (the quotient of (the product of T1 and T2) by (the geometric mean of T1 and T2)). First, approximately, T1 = 19.4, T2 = 17.59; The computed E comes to 0.271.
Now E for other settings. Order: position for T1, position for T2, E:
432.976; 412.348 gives 0.275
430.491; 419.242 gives 0.285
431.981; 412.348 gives 0.269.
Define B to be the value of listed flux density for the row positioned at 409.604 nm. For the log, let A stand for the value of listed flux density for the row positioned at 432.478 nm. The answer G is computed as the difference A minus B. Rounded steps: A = 19.59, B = 18.16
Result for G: 1.4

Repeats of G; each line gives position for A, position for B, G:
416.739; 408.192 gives 0.4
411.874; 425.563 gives 3.1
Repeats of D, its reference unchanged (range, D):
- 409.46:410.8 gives 0.76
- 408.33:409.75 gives 0.74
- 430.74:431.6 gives 0.80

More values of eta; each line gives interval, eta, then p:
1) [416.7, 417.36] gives 0.7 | 0.5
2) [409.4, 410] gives 0.8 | 0.5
